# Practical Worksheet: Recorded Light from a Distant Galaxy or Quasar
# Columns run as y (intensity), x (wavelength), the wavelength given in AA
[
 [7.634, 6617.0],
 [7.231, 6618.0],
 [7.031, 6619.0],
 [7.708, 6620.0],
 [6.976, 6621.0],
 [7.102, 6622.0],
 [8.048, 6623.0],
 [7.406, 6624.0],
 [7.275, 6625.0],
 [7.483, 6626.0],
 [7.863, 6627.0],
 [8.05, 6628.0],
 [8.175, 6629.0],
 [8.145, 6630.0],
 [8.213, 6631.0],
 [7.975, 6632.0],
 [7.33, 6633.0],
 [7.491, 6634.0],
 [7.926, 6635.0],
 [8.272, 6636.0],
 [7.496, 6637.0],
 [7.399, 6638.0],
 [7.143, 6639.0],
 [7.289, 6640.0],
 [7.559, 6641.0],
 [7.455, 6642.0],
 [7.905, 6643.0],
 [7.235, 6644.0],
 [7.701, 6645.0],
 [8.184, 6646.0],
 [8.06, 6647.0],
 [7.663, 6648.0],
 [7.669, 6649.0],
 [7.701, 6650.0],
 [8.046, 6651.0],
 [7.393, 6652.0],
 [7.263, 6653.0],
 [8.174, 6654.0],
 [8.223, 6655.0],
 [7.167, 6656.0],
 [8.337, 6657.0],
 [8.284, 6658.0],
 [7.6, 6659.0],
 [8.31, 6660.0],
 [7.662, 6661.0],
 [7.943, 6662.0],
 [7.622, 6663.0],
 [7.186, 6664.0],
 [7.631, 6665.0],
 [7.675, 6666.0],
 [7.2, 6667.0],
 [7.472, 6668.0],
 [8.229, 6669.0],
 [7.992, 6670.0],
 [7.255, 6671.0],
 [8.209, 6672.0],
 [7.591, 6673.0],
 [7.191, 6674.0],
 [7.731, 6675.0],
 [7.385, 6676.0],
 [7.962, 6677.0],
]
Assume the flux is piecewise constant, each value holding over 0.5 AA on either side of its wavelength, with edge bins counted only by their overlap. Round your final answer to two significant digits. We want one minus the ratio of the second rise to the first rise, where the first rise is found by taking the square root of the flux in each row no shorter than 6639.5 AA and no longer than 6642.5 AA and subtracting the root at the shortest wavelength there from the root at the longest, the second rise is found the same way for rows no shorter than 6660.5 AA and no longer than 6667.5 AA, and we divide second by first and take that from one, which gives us 3.8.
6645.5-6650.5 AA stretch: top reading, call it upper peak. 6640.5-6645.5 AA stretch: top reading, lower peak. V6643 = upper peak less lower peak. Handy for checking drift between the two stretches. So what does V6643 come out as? 0.3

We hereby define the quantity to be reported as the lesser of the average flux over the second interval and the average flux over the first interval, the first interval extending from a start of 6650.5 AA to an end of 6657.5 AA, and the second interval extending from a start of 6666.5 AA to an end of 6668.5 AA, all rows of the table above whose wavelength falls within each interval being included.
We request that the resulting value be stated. 7.34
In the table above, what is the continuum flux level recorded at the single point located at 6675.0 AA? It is 7.731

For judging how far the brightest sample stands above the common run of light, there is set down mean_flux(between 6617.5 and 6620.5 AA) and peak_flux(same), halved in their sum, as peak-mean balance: 7.52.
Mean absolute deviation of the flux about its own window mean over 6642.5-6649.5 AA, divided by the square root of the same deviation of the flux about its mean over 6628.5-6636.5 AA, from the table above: 0.46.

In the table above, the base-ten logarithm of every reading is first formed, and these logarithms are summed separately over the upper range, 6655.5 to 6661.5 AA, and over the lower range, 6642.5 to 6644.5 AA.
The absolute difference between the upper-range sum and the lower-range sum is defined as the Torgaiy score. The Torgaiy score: 3.6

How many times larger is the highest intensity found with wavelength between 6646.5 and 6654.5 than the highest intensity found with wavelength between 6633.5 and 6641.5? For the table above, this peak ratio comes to 0.99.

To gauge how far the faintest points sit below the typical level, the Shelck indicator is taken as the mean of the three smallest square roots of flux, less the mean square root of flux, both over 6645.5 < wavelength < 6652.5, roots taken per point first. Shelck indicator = -0.043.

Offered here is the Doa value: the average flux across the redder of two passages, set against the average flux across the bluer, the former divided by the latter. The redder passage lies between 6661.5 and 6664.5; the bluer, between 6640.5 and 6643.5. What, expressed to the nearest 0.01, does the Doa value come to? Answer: 0.99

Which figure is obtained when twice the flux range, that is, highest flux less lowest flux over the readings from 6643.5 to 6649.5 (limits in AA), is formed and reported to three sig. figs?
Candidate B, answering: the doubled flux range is 1.90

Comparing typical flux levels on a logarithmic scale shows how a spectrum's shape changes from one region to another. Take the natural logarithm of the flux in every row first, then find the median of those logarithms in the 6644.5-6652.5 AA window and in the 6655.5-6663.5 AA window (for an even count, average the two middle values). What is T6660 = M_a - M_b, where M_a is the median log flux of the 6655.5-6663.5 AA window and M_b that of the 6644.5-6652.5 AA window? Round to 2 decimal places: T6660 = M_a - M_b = 0.01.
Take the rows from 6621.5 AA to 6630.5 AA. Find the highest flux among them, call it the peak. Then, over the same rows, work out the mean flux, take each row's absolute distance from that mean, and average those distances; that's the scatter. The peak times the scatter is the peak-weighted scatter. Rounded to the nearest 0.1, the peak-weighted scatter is 3.0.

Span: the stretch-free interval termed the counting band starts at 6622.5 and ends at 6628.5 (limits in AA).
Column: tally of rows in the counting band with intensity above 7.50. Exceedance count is 3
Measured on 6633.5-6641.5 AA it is 3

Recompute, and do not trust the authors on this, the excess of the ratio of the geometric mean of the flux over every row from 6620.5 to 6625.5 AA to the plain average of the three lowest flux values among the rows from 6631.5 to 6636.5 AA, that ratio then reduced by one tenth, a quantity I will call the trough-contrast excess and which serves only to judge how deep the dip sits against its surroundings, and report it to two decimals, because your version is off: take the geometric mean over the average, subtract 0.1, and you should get 0.87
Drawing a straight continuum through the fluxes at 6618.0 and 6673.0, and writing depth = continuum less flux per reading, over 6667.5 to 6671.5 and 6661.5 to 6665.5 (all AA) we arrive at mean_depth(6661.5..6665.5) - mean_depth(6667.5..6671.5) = 0.1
